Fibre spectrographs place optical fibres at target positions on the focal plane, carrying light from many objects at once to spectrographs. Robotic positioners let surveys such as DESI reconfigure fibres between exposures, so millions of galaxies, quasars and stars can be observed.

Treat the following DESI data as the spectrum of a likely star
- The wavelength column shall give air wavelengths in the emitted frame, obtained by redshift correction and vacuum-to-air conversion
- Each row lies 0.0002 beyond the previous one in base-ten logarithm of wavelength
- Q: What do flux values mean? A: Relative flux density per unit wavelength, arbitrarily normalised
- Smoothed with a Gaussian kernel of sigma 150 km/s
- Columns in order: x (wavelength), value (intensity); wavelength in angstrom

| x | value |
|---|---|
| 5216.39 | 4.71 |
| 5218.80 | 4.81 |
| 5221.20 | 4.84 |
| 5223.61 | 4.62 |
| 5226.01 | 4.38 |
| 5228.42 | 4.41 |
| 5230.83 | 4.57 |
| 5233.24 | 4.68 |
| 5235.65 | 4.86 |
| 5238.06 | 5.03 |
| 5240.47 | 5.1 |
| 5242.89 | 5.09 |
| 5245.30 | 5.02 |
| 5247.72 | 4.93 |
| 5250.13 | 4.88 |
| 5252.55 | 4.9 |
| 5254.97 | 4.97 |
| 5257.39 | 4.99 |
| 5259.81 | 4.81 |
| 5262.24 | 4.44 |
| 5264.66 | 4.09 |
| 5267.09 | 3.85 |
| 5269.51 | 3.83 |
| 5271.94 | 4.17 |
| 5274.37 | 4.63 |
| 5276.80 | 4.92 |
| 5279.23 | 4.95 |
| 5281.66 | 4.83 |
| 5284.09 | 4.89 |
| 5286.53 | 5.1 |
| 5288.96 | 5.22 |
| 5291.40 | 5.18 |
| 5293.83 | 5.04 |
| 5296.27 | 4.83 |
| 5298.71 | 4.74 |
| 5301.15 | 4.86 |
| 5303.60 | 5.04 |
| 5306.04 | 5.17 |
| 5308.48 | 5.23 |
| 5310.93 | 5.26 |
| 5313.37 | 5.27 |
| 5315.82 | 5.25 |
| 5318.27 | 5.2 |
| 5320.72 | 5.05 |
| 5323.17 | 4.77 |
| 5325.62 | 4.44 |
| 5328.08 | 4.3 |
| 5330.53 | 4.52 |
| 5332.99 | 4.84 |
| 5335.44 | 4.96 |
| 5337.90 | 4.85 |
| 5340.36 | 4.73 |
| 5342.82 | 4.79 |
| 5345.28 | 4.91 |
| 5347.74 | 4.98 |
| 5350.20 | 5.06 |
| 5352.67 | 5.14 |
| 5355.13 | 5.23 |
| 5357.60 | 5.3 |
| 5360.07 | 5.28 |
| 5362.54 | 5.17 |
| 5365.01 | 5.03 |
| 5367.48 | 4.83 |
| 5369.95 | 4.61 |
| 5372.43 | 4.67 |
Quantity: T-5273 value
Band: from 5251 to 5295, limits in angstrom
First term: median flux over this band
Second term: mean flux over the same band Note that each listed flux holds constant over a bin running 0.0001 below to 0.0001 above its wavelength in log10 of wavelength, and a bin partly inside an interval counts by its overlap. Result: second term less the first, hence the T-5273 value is -0.18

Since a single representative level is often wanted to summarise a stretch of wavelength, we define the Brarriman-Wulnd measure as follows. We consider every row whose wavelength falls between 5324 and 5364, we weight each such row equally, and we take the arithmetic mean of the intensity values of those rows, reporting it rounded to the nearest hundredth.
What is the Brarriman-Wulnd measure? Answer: 4.91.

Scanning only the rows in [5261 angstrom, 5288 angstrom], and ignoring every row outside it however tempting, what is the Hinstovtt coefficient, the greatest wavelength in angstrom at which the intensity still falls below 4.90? 5284.09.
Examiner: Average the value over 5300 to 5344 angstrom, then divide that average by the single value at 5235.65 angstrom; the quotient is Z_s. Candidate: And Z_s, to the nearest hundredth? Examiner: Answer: 1.01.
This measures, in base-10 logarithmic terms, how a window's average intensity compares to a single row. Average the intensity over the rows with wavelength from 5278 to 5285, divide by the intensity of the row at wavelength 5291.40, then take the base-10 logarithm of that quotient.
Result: -0.025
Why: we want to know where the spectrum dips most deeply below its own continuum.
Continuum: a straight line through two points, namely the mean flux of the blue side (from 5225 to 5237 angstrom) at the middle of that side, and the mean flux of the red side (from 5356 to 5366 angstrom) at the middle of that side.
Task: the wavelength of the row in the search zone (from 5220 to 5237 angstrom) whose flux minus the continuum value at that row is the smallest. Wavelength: 5226.01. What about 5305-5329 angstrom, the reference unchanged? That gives 5328.08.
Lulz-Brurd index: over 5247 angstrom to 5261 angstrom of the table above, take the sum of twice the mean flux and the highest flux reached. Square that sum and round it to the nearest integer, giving 220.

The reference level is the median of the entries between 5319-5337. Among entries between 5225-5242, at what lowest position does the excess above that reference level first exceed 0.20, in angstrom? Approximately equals 5238.06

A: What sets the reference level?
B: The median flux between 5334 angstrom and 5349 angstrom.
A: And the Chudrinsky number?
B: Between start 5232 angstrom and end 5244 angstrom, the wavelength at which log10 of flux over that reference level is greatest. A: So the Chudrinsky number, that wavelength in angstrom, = 5240.47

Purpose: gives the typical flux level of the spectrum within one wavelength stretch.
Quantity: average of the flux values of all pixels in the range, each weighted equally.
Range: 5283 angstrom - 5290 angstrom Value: 5.1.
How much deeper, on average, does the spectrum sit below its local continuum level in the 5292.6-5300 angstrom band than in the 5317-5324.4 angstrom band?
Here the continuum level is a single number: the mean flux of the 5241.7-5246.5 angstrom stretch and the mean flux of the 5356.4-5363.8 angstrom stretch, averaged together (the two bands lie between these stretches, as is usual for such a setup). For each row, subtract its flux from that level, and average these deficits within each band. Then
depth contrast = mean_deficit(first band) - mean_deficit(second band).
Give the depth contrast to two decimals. 0.14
